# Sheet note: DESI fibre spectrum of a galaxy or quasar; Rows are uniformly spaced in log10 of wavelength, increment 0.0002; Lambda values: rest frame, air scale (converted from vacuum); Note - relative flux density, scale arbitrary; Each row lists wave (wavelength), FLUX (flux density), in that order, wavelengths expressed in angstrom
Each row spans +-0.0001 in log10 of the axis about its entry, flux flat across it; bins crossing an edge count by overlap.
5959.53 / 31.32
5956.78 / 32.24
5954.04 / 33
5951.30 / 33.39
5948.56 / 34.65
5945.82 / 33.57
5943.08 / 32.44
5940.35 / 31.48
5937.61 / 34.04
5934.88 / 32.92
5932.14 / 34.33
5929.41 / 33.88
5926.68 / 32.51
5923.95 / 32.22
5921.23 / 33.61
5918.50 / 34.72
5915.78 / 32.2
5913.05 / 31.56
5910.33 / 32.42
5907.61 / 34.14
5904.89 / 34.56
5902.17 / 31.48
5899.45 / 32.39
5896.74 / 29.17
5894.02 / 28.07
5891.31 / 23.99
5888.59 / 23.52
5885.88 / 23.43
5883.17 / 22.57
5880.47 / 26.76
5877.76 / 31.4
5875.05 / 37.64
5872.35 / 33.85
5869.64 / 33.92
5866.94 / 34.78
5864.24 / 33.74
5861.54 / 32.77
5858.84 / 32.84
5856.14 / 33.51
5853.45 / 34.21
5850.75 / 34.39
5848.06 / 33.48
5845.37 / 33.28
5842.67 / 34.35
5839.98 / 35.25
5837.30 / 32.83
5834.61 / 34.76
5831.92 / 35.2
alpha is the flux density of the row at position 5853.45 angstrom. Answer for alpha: 34.21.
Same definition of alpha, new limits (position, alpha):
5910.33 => 32.42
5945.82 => 33.57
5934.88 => 32.92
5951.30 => 33.39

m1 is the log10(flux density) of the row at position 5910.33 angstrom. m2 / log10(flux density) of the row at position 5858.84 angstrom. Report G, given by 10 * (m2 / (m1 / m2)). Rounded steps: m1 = 1.51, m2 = 1.52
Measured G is 15.2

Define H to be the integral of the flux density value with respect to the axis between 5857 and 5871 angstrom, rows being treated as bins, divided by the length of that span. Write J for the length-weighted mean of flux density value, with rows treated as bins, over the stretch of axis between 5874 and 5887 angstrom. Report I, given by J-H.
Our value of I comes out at -5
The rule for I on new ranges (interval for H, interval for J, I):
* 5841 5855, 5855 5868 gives 0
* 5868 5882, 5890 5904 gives -3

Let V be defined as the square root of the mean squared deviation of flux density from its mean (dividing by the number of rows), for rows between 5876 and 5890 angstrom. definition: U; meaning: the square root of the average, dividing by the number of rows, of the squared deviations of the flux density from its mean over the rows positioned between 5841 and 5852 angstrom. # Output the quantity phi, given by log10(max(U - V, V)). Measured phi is 0.51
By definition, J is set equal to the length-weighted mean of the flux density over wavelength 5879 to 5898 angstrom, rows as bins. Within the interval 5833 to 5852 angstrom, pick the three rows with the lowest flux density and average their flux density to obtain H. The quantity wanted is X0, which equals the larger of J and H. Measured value 33.2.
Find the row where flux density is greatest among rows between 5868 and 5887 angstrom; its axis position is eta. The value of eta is 5875.05 angstrom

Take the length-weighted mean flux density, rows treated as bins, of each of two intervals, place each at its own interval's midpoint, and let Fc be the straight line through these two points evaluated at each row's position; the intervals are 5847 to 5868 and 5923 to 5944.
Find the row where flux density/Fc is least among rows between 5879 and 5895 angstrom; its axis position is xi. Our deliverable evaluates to 5883.17 angstrom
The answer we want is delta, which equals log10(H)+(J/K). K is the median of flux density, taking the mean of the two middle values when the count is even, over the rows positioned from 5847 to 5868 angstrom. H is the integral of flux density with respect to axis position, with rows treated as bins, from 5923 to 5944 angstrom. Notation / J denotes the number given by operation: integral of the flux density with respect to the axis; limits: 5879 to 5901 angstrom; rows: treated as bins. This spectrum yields 20.1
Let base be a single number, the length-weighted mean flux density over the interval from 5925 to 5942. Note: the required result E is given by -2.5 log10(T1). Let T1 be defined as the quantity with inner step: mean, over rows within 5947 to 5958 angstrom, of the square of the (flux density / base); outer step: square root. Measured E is -0.006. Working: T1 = 1.01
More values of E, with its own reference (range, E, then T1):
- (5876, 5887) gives 0.253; 0.79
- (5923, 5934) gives -0.003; 1.00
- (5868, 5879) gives -0.036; 1.03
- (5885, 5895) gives 0.314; 0.75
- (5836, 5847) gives -0.025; 1.02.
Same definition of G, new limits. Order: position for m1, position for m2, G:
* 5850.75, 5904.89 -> 15.4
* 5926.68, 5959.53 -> 14.8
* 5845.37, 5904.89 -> 15.6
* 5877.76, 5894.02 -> 14.0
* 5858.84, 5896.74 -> 14.2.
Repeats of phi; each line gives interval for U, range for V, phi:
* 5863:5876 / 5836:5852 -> -0.09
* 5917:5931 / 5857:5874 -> -0.16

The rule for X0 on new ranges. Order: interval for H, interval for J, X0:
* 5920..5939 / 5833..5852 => 34.1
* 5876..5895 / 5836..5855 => 34.0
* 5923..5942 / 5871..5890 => 32.1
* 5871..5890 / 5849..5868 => 33.7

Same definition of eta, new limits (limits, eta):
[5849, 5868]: 5866.94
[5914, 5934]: 5918.50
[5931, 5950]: 5948.56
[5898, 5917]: 5904.89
